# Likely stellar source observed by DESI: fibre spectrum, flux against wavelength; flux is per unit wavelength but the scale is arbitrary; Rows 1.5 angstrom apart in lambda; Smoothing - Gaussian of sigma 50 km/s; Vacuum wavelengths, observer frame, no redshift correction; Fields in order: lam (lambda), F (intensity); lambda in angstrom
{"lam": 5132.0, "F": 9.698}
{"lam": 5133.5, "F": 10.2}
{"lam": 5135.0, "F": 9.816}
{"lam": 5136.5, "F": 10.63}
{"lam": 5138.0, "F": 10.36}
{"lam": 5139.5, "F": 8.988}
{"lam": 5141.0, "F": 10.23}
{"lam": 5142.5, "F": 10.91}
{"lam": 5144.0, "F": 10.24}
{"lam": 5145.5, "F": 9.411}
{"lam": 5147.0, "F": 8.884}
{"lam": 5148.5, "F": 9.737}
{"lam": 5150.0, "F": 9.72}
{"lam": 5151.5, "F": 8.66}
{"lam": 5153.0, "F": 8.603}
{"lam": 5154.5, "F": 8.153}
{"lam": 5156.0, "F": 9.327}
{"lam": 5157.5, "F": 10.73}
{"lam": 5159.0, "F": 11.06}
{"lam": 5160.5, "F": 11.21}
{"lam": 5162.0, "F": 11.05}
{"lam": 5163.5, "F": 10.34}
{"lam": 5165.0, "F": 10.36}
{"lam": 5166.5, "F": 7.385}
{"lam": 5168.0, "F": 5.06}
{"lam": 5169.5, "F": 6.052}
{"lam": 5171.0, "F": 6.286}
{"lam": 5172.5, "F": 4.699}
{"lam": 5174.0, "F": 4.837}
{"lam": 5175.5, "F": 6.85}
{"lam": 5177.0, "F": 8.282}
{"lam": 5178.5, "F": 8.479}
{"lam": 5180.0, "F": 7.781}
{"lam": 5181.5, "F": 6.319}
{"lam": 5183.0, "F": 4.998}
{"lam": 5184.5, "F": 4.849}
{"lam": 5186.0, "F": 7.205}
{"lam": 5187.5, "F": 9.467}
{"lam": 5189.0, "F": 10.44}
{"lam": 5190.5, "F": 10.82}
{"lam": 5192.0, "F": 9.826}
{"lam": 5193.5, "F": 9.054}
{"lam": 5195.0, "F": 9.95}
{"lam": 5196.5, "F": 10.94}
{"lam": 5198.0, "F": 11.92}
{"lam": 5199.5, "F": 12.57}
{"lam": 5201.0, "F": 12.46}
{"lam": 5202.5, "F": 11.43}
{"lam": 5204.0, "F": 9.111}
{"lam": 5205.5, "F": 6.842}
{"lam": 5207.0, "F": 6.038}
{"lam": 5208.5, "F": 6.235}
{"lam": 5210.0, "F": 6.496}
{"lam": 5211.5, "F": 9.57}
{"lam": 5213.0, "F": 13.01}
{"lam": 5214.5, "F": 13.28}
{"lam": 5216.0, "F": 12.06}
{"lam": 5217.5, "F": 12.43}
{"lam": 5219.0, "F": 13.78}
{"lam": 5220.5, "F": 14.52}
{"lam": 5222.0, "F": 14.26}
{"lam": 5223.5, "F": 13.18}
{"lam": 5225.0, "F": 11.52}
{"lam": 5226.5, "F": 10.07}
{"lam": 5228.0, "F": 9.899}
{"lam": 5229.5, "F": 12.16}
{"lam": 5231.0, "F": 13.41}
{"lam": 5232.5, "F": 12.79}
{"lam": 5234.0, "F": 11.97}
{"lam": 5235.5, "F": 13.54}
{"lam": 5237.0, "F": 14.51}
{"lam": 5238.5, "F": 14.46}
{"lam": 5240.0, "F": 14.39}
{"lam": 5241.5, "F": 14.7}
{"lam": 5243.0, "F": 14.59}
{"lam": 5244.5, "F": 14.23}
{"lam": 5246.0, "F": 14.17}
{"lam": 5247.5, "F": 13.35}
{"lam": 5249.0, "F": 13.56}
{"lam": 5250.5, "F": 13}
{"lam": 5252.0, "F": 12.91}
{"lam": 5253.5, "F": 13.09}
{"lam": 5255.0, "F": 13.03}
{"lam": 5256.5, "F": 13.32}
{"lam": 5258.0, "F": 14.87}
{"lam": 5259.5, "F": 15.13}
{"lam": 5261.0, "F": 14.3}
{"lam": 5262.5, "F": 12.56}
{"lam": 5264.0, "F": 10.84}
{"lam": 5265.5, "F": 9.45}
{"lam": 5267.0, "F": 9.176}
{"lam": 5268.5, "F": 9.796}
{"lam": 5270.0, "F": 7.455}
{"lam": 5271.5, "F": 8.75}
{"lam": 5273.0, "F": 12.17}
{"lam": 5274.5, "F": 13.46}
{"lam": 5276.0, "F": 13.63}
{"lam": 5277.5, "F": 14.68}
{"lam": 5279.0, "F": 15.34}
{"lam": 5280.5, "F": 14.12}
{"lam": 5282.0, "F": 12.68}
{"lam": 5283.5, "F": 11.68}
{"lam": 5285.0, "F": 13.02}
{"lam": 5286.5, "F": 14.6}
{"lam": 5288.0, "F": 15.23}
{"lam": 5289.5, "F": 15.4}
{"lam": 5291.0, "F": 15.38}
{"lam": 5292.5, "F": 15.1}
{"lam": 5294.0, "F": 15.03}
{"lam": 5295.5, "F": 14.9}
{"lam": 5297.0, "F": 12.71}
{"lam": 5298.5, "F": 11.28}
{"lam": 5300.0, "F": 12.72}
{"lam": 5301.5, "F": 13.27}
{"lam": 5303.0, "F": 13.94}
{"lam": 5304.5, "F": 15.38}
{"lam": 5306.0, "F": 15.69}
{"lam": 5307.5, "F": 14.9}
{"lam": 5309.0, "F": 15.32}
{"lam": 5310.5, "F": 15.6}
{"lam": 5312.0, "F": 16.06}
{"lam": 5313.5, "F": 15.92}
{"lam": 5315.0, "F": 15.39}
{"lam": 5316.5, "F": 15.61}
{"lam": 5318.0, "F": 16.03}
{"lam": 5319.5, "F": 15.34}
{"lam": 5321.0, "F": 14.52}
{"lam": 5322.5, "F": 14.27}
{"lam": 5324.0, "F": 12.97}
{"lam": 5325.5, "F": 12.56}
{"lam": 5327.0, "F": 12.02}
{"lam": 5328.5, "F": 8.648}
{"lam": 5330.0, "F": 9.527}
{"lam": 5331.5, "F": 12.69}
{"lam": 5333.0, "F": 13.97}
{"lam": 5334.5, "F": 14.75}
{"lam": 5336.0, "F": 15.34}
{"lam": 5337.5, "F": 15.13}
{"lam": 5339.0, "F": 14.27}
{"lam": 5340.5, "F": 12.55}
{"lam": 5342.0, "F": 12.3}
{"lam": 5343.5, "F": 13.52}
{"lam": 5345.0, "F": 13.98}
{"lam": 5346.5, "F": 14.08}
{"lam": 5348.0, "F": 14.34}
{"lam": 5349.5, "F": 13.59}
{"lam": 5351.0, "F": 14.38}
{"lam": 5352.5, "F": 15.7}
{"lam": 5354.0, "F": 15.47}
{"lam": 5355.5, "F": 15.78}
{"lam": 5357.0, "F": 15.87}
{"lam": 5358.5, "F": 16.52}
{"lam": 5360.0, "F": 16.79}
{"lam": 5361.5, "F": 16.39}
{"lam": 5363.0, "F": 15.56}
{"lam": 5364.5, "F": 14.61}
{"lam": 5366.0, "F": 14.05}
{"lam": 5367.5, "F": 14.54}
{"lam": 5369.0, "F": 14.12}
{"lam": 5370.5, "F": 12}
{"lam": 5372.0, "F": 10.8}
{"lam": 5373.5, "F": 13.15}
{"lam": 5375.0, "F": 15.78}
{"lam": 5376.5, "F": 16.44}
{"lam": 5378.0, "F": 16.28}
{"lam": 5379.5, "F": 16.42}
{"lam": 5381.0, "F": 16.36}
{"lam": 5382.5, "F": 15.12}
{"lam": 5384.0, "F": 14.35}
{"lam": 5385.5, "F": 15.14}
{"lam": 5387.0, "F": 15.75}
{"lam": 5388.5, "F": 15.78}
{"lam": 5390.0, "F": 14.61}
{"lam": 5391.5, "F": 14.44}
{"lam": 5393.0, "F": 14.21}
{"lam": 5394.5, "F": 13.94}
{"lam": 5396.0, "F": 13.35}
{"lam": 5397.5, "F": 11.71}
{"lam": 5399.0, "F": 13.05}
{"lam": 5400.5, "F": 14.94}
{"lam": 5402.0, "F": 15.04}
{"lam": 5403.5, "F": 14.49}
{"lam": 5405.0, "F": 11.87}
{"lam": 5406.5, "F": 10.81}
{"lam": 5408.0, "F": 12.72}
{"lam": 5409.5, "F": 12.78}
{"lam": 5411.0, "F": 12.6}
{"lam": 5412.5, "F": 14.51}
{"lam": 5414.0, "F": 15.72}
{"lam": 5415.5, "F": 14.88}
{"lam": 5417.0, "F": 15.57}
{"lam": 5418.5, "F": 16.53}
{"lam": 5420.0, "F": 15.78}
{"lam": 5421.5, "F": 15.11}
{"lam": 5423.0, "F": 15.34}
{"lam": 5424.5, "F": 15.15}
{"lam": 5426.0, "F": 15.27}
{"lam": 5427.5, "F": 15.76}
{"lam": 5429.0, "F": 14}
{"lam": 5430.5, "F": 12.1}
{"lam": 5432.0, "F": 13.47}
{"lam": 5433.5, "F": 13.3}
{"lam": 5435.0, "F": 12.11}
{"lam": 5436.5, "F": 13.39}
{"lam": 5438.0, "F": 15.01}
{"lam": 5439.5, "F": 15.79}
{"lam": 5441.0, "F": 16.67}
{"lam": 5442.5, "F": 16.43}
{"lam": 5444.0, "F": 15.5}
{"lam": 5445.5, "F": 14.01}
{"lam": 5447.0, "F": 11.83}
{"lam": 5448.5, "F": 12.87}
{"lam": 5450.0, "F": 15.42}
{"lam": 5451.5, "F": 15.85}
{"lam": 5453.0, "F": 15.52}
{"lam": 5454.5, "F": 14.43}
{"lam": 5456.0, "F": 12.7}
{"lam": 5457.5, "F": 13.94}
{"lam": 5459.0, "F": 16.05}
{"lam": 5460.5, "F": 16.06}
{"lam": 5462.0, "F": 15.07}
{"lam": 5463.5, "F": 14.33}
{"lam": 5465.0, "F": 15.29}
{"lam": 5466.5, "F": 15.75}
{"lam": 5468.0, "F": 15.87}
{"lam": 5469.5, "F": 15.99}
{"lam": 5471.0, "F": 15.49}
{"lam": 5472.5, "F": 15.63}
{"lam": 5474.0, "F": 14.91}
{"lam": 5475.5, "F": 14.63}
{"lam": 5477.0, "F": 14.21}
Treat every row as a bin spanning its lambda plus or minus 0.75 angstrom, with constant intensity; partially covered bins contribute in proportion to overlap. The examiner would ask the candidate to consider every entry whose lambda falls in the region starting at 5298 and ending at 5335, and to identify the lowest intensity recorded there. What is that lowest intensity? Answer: 8.648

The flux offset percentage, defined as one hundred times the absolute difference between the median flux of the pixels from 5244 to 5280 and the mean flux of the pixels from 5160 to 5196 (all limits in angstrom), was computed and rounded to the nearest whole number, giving 522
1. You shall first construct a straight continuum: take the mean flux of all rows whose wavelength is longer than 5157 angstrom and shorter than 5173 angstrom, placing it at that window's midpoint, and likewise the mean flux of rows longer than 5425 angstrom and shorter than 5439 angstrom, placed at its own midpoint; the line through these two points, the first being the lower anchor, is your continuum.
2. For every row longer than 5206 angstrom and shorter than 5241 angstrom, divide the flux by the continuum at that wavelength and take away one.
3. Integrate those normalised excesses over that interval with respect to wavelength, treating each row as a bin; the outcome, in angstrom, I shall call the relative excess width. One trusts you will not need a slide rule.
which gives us 8 angstrom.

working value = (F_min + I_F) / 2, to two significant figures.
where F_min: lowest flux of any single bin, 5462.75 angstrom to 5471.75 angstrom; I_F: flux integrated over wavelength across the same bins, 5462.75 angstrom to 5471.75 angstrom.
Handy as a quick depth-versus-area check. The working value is 77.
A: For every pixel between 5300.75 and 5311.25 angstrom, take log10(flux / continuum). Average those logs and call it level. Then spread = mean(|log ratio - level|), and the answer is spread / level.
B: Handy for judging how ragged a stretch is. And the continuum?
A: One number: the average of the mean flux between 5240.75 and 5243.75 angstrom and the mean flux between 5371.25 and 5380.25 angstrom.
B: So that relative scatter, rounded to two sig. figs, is 6.3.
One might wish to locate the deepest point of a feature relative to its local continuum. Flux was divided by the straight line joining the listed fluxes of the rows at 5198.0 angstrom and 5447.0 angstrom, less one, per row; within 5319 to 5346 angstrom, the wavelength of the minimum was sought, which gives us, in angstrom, 5328.5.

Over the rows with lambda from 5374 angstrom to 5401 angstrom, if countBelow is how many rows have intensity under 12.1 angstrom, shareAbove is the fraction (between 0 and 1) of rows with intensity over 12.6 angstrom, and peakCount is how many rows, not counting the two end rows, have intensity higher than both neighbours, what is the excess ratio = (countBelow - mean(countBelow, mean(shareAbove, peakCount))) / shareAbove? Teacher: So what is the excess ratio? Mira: -0.5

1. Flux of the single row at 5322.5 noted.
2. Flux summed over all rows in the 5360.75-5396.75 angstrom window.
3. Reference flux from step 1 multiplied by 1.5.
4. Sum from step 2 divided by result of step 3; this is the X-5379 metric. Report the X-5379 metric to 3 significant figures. 16.5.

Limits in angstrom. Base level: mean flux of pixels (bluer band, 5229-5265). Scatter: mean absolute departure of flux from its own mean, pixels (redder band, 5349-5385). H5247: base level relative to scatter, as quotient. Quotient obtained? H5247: 11.2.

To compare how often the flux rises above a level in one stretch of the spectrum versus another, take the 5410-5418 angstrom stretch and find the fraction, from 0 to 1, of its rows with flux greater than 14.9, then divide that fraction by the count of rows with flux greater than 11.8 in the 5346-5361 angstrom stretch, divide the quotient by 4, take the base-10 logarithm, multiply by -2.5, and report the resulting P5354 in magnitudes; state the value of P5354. 5.00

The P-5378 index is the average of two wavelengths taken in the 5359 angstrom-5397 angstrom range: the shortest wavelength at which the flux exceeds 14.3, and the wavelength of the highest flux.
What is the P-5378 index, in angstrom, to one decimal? 5360.0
